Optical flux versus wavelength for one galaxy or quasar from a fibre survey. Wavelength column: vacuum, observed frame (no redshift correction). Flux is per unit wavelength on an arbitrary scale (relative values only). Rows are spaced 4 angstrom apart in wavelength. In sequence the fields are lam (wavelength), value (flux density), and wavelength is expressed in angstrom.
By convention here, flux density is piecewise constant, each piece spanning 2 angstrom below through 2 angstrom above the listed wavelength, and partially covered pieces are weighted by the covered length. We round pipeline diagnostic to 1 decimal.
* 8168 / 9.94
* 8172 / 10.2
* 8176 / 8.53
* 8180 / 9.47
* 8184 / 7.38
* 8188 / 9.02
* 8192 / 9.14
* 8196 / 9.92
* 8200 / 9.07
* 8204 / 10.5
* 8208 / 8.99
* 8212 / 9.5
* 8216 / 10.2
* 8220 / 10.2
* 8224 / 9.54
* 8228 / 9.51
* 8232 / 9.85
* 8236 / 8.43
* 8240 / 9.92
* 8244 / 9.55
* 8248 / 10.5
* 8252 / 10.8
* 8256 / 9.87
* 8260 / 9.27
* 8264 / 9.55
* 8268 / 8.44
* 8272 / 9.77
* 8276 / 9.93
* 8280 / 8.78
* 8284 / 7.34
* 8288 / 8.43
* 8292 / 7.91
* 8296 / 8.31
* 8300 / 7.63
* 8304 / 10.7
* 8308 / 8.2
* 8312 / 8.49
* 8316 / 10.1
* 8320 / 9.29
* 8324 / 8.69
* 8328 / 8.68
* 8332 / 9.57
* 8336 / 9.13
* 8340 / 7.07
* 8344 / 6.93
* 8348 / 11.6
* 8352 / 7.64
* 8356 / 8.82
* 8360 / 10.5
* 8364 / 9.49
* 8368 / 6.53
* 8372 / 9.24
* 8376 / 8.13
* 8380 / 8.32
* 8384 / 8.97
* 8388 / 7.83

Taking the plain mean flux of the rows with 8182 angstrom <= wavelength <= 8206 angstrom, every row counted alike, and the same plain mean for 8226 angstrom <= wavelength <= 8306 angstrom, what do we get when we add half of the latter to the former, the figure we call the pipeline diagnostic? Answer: 13.8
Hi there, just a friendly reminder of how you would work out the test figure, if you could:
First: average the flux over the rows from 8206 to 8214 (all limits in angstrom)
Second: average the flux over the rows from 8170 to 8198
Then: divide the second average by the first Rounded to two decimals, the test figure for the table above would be 0.98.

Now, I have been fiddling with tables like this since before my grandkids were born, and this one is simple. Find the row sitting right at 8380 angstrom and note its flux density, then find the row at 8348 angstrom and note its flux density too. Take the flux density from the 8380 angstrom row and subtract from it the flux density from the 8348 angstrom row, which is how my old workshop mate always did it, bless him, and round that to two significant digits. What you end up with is -3.3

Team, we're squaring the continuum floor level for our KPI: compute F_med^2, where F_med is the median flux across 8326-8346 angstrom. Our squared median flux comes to 75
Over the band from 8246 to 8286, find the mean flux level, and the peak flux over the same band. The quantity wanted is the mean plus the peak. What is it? 20.2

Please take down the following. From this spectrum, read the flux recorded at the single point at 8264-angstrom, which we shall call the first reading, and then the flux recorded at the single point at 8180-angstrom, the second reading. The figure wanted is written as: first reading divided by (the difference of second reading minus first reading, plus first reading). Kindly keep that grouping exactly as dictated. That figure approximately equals 1.01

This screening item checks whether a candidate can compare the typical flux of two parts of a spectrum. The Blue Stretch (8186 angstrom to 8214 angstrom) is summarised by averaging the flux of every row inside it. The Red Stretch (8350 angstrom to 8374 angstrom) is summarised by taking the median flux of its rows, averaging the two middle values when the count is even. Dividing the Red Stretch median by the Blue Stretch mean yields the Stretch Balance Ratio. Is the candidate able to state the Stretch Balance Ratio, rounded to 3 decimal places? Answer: 0.956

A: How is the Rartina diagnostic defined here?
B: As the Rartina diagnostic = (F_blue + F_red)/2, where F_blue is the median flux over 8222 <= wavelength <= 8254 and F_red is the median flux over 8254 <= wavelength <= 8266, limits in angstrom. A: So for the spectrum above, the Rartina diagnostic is 9.6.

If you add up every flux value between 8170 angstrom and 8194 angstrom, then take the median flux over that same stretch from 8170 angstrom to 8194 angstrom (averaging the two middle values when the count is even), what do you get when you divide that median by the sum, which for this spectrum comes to 0.169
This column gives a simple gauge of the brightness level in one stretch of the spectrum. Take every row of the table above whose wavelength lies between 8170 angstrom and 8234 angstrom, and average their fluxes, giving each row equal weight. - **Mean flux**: 9.4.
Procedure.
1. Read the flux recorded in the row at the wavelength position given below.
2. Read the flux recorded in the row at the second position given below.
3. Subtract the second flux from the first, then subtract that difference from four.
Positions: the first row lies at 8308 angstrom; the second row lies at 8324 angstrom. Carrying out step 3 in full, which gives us 4.5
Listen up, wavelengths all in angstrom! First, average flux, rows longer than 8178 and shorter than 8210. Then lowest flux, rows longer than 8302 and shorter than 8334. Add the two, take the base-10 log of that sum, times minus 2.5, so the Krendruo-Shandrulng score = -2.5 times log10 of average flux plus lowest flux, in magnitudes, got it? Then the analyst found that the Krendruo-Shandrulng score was -3.10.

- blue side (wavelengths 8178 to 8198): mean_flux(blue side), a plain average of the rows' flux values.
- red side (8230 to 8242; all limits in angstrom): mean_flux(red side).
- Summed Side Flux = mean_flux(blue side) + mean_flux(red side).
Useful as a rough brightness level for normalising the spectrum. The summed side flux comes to 18.4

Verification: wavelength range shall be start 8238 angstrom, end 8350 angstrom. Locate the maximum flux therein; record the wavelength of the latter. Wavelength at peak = 8348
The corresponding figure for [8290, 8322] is 8304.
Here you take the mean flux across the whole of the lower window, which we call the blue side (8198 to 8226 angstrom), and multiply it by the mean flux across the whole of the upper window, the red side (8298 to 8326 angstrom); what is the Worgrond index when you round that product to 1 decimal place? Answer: 87.6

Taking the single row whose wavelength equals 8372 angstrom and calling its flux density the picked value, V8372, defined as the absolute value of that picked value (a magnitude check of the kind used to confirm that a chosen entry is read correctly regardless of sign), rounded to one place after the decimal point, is 9.2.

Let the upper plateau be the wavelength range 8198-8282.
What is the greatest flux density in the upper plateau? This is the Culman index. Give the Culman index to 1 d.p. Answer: 10.8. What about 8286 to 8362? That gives 11.6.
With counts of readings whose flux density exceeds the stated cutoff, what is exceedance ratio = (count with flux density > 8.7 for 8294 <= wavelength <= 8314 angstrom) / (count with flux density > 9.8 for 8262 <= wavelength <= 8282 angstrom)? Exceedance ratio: 1.0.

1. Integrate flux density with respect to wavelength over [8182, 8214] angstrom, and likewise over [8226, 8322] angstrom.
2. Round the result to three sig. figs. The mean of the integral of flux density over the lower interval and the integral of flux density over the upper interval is 588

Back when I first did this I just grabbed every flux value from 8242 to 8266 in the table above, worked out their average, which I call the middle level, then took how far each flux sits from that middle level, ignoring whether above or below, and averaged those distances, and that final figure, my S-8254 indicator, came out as 0.48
